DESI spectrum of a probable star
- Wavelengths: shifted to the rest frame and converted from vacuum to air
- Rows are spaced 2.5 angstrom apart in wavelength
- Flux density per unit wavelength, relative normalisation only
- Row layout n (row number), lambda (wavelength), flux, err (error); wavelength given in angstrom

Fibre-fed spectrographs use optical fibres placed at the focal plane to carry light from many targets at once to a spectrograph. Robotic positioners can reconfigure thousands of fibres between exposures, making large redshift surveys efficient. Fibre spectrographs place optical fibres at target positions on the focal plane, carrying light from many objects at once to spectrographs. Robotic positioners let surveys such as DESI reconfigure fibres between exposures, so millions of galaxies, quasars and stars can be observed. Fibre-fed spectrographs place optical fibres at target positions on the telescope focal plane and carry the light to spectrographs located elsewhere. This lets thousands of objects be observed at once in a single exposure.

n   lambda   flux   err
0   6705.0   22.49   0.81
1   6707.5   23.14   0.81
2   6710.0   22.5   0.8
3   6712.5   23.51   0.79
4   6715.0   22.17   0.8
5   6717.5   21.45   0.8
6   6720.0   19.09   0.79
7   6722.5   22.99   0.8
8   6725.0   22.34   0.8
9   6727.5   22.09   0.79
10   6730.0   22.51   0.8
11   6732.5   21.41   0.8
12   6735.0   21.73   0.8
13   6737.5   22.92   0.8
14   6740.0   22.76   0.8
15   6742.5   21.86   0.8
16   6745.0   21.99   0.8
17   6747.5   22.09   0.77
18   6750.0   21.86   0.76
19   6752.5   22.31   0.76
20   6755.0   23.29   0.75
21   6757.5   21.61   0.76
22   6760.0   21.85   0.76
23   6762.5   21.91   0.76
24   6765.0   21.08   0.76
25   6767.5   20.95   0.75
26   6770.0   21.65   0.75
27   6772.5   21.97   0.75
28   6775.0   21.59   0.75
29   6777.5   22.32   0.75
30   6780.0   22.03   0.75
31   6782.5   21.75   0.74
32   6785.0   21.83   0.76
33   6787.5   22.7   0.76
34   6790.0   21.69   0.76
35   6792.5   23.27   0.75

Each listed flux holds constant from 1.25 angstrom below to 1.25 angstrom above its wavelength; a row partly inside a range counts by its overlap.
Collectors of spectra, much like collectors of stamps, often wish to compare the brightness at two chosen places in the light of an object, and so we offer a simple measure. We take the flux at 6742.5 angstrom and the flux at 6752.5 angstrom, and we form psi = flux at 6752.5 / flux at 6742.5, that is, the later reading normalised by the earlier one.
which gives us 1.02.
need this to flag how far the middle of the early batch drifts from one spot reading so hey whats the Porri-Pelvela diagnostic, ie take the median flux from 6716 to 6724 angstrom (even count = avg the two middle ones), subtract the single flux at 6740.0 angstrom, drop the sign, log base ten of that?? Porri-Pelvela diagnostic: 0.1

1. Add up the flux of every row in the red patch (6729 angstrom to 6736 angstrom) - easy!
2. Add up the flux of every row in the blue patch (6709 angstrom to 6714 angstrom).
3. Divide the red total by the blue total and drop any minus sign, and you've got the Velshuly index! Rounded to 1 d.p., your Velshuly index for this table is 1.4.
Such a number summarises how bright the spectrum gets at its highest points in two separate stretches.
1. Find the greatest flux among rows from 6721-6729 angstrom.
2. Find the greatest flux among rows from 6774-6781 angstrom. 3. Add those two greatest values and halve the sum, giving 22.7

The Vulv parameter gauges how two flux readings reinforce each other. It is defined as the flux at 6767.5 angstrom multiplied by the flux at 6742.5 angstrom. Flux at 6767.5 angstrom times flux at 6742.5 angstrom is 458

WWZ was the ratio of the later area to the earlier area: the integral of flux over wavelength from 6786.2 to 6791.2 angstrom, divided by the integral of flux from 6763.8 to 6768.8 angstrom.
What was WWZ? 1.056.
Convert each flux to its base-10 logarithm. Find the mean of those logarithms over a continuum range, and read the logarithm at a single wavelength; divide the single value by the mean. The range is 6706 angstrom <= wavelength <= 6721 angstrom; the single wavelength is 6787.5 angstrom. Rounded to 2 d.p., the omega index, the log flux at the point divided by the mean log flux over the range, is 1.01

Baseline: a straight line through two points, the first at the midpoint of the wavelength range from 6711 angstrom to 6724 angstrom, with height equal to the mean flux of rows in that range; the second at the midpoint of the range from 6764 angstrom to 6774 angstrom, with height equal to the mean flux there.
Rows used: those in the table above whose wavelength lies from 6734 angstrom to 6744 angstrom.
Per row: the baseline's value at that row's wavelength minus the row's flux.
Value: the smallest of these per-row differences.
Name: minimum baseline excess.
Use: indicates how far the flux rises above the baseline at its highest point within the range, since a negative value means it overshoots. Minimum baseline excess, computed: -1.2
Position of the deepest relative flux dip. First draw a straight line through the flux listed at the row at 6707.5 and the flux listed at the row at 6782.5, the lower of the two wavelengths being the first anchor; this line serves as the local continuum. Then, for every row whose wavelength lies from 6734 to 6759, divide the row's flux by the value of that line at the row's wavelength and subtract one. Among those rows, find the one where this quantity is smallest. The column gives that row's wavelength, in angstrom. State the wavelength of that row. 6735.0 angstrom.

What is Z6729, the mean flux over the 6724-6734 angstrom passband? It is 22.1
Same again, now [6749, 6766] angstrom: 22.0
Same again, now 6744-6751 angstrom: 22.0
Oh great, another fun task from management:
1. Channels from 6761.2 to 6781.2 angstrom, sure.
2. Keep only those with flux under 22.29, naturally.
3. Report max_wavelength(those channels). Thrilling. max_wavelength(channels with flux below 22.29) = 6780.0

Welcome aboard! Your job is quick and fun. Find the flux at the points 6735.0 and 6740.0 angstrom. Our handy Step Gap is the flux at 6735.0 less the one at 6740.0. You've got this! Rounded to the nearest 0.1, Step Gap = -1.0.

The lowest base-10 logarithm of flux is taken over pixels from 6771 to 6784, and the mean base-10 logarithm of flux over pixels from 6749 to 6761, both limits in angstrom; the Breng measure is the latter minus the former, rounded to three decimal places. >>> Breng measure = 0.012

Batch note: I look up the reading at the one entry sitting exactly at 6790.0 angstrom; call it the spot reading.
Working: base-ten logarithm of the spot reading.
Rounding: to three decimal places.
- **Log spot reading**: 1.336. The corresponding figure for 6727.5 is 1.344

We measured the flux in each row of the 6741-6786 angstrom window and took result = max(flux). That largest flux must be 23.29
